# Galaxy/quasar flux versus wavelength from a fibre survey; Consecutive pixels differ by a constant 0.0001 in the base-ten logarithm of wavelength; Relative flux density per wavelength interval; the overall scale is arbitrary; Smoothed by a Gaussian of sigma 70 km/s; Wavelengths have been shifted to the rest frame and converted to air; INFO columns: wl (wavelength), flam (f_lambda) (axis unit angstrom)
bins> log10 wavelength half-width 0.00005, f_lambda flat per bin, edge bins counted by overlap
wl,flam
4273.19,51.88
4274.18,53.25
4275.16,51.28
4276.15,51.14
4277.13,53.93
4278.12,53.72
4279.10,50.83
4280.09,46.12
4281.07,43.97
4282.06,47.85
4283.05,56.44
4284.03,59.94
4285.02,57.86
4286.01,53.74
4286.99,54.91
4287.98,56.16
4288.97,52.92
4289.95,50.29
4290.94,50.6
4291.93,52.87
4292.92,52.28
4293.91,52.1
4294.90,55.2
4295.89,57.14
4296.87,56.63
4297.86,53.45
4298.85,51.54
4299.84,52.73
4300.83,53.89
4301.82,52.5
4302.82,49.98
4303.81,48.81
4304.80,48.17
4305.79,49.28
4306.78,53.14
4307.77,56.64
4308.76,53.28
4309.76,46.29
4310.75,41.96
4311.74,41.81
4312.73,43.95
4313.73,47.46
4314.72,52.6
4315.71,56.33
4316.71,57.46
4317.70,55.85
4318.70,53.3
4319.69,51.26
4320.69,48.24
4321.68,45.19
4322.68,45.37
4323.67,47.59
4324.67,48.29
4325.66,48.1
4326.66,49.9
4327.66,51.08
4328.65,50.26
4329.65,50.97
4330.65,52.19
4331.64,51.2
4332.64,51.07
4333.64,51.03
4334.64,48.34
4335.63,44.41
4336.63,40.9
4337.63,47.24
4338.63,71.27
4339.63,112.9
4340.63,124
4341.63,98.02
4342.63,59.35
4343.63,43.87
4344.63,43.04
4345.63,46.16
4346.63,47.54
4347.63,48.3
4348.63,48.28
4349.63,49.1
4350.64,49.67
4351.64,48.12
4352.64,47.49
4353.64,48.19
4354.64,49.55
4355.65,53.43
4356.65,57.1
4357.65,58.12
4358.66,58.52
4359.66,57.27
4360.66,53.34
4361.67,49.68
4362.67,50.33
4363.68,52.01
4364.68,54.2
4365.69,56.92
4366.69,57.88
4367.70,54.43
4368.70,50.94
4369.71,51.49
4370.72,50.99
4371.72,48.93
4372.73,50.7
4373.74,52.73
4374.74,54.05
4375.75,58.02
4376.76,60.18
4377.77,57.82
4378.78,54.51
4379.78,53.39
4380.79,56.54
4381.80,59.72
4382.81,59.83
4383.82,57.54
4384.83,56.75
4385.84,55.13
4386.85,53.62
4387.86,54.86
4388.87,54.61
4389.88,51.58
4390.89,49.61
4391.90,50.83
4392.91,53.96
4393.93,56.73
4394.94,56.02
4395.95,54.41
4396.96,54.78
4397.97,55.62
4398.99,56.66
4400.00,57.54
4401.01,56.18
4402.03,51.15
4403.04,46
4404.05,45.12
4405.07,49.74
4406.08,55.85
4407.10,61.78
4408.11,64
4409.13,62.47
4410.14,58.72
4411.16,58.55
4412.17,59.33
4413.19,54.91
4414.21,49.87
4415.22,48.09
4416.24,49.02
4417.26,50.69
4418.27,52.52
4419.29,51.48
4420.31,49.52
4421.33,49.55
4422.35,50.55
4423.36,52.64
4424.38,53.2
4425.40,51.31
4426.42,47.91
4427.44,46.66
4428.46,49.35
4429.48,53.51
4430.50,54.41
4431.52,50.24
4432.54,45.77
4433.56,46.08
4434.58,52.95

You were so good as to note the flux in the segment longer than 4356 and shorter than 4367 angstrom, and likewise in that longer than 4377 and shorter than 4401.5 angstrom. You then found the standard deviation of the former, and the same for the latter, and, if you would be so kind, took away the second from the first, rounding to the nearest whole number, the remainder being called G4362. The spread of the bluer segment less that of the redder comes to 1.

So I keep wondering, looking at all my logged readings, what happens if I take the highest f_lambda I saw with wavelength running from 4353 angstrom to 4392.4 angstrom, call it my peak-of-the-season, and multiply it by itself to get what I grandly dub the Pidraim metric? 3622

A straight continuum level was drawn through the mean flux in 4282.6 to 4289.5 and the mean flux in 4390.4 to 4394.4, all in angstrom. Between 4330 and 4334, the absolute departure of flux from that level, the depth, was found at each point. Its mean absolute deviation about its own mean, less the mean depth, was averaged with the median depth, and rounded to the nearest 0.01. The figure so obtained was 0.31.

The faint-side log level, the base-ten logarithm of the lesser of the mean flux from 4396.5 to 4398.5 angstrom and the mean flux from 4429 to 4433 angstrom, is 1.71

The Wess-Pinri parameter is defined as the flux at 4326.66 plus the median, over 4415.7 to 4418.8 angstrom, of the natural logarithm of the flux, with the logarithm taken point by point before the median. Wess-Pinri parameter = 53.8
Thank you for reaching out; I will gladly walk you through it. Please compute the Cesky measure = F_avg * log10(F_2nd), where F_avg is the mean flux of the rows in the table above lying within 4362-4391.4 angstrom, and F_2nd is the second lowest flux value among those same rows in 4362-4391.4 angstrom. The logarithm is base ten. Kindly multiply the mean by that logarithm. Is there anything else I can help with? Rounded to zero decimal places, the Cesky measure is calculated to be 92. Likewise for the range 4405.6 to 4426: 92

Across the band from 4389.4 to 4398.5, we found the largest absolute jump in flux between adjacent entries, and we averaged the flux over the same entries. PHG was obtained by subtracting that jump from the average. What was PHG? 51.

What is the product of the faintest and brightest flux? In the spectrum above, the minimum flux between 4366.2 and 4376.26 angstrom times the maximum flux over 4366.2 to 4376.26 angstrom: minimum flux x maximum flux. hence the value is 2839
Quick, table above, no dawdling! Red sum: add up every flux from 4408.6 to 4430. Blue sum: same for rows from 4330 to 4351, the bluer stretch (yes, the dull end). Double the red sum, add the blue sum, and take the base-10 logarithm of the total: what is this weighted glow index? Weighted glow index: 3.53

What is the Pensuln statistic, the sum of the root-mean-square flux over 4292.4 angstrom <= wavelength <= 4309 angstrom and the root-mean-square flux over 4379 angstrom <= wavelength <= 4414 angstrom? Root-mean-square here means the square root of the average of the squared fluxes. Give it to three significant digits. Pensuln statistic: 108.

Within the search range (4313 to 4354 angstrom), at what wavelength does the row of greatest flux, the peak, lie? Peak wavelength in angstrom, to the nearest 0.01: 4340.63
